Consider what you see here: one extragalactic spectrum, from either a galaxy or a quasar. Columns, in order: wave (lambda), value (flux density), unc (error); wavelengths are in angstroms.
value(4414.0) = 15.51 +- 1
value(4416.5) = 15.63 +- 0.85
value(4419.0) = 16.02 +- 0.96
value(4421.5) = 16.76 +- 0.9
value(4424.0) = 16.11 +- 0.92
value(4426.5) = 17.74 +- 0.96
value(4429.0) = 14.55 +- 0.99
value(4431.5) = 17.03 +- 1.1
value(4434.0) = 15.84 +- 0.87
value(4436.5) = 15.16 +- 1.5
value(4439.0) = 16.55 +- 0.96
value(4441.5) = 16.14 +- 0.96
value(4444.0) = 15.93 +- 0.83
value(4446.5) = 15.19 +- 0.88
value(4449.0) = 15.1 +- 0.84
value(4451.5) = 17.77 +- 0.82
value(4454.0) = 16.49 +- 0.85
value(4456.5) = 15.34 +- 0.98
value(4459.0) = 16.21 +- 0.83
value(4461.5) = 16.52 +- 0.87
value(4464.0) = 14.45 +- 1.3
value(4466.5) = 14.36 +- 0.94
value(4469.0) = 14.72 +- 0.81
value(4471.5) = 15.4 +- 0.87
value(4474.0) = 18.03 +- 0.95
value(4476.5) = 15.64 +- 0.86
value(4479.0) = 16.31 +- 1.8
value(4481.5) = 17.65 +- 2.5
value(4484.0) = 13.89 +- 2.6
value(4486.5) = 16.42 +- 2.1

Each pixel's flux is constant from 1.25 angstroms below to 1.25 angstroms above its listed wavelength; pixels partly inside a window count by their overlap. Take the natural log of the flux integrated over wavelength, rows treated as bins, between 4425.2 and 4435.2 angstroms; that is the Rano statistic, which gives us 5.09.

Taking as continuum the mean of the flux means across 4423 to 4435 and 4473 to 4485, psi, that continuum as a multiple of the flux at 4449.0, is 1.08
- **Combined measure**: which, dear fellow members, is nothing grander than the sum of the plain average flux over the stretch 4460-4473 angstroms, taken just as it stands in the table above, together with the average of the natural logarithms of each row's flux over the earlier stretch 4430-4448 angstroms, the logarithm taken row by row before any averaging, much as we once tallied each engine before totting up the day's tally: 17.9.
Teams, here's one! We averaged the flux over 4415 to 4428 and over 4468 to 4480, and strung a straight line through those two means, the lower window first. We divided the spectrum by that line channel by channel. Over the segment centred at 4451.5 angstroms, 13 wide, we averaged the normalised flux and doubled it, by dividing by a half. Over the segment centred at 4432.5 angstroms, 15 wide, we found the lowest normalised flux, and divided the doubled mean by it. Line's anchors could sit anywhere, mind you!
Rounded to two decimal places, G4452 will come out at 2.22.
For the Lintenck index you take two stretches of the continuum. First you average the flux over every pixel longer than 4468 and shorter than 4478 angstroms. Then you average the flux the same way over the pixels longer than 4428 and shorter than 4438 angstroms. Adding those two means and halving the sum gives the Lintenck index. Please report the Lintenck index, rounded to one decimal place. 15.8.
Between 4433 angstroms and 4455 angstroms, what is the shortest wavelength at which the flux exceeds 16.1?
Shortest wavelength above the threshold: 4439.0 angstroms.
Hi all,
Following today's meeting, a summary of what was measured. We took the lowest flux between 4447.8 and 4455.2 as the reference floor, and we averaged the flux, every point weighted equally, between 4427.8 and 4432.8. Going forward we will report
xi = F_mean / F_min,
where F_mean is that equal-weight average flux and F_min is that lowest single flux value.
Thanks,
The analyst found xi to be 1.05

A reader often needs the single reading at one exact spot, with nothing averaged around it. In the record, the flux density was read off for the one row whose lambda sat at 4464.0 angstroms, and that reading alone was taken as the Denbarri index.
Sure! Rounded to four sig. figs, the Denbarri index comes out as 14.45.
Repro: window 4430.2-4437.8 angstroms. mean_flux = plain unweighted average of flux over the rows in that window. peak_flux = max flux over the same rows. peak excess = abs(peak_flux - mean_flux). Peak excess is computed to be 1.0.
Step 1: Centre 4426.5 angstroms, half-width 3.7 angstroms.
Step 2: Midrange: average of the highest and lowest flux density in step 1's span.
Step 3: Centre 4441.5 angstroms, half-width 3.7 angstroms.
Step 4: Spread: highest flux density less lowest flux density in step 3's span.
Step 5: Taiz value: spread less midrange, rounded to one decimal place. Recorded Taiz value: -15.5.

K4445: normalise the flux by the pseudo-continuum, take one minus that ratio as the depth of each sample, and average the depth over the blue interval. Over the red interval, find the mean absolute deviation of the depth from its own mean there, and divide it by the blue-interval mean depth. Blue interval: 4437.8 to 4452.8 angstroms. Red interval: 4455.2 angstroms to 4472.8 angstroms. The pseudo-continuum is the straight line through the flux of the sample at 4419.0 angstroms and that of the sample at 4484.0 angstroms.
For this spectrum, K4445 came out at -0.7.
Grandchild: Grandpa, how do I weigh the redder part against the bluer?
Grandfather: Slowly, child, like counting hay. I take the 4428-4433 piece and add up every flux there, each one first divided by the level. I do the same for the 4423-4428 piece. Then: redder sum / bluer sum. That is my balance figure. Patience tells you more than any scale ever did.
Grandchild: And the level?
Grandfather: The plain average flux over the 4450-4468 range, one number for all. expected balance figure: 0.93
